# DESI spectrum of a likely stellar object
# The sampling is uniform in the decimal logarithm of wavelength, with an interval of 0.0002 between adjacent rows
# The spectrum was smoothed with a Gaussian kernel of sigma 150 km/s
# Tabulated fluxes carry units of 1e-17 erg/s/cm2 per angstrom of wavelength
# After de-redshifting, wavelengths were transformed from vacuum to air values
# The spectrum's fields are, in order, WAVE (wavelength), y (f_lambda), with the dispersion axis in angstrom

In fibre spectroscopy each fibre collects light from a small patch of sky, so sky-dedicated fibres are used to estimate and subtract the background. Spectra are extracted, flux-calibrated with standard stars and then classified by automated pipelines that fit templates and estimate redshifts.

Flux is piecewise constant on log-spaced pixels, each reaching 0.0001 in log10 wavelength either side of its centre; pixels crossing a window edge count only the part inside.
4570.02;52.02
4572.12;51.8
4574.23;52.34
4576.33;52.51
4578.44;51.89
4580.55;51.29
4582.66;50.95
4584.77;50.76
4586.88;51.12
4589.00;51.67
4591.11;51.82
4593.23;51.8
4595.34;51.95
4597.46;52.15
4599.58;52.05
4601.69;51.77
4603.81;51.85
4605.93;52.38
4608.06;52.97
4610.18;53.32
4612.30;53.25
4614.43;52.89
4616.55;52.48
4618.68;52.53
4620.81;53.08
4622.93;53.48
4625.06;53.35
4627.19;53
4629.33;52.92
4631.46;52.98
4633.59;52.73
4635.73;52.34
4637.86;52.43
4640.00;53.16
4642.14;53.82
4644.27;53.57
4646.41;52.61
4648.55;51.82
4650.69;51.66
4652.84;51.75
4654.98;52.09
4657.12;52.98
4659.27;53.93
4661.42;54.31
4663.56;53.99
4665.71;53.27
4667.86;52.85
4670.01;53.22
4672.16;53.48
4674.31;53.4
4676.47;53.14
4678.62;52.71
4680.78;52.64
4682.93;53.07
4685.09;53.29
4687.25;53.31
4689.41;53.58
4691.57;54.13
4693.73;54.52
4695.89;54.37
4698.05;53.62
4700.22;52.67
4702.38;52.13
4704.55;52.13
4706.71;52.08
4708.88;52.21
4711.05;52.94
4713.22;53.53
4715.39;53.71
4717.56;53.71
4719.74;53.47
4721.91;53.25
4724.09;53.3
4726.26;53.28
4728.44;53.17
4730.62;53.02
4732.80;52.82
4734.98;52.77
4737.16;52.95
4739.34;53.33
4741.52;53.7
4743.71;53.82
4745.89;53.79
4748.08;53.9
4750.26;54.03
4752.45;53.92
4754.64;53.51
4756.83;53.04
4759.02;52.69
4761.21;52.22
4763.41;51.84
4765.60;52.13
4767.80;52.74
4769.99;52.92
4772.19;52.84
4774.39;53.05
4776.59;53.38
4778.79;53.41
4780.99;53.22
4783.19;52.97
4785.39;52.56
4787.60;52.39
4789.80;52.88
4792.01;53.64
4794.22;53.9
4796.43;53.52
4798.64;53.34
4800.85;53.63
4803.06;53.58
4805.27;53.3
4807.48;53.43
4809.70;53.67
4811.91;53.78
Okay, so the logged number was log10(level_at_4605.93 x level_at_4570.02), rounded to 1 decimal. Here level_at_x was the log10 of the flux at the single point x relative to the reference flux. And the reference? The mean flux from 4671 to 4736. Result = -4.2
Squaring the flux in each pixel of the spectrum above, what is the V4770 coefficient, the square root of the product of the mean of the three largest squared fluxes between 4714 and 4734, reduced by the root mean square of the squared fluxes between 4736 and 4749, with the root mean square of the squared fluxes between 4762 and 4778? 116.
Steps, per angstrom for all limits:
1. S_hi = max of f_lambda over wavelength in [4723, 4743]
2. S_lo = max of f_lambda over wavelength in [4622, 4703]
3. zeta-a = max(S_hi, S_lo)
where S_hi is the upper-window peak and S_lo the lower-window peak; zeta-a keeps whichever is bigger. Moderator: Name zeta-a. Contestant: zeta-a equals 54.5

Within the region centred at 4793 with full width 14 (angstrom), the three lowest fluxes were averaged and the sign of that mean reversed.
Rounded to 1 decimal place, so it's -52.9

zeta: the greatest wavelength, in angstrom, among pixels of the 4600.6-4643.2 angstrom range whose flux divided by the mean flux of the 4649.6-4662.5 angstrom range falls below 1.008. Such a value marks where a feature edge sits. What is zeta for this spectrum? 4640.00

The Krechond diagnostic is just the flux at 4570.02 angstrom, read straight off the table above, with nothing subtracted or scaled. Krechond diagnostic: 52.02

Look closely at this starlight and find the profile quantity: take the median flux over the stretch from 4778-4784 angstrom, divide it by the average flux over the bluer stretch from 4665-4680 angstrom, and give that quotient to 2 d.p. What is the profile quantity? 1.00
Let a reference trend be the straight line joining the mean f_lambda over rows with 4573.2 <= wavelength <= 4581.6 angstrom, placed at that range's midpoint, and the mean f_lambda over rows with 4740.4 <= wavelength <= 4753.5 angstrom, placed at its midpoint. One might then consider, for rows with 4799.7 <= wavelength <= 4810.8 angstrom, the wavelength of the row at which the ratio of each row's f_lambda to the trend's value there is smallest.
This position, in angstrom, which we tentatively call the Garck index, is 4805.27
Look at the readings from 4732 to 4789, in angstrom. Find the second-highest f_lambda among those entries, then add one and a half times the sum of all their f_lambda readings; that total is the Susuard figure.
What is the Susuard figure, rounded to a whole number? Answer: 2124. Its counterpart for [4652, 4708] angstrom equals 2128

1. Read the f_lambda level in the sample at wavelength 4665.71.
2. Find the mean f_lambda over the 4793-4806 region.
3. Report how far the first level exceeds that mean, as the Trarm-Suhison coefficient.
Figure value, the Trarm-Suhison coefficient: -0.3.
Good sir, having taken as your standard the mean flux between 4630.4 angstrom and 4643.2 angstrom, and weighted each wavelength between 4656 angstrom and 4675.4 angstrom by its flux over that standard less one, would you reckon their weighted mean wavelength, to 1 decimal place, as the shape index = 4664.5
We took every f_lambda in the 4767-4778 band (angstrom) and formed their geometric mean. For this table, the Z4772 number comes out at 53.0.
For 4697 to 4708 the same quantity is 52.5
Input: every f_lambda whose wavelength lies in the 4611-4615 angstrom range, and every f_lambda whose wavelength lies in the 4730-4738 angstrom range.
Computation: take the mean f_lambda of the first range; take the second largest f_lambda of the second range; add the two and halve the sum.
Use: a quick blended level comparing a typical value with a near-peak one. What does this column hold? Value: 53.0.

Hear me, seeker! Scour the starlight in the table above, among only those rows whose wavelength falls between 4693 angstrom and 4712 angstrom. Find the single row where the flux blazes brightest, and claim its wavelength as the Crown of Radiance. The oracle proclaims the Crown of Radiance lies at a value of 4693.73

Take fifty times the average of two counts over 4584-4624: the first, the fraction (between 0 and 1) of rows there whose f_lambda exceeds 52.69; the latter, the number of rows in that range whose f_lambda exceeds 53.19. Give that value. 83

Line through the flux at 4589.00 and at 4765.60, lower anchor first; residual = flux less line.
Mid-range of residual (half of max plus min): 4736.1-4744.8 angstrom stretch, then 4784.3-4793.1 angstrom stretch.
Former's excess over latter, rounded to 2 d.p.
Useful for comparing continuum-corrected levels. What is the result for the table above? 0.50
